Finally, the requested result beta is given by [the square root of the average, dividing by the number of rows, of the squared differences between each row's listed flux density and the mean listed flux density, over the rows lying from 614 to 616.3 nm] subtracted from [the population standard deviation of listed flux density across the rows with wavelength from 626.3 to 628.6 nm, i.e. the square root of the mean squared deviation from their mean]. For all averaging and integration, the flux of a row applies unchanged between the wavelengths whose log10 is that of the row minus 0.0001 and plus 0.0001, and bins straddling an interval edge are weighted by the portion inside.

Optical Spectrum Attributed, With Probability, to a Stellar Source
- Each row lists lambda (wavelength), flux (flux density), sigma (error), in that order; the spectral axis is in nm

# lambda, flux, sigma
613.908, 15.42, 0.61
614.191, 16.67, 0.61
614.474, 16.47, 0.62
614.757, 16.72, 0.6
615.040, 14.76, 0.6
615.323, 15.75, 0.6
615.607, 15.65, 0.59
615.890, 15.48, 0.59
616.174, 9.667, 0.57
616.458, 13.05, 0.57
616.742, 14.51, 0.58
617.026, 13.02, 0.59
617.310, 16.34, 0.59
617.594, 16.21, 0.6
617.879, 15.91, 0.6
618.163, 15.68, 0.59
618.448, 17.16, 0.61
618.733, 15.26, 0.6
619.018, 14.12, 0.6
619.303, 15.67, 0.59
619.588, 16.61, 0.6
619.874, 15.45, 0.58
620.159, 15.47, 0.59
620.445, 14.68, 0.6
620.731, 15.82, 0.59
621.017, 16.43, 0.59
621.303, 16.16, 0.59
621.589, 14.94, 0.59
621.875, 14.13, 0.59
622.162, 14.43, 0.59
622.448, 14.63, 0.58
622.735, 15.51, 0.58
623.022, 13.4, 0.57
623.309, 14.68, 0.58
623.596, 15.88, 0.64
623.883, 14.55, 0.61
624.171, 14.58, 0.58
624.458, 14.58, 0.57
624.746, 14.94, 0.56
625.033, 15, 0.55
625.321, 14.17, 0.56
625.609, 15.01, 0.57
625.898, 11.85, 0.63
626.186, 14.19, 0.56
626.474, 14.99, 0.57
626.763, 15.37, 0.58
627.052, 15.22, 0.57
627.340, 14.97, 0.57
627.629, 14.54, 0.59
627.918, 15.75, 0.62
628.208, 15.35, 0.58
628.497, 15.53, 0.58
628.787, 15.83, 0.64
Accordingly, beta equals -1.8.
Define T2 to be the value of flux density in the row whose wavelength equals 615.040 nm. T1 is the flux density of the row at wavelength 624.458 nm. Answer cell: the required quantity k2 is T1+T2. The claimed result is 29.3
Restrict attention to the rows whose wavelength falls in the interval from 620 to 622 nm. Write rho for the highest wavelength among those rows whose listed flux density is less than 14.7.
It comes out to 621.875 nm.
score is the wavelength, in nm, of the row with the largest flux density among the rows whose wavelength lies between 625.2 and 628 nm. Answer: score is 627.918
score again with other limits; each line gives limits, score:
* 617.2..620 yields 618.448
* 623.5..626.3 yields 623.596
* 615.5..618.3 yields 617.310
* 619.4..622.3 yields 619.588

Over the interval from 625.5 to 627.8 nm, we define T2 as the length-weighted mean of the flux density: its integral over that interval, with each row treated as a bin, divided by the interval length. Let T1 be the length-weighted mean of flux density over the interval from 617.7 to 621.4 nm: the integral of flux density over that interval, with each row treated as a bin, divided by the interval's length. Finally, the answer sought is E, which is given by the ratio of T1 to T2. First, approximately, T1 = 15.7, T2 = 14.53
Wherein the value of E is 1.08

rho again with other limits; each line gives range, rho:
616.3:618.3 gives 617.026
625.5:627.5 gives 626.186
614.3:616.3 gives 616.174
